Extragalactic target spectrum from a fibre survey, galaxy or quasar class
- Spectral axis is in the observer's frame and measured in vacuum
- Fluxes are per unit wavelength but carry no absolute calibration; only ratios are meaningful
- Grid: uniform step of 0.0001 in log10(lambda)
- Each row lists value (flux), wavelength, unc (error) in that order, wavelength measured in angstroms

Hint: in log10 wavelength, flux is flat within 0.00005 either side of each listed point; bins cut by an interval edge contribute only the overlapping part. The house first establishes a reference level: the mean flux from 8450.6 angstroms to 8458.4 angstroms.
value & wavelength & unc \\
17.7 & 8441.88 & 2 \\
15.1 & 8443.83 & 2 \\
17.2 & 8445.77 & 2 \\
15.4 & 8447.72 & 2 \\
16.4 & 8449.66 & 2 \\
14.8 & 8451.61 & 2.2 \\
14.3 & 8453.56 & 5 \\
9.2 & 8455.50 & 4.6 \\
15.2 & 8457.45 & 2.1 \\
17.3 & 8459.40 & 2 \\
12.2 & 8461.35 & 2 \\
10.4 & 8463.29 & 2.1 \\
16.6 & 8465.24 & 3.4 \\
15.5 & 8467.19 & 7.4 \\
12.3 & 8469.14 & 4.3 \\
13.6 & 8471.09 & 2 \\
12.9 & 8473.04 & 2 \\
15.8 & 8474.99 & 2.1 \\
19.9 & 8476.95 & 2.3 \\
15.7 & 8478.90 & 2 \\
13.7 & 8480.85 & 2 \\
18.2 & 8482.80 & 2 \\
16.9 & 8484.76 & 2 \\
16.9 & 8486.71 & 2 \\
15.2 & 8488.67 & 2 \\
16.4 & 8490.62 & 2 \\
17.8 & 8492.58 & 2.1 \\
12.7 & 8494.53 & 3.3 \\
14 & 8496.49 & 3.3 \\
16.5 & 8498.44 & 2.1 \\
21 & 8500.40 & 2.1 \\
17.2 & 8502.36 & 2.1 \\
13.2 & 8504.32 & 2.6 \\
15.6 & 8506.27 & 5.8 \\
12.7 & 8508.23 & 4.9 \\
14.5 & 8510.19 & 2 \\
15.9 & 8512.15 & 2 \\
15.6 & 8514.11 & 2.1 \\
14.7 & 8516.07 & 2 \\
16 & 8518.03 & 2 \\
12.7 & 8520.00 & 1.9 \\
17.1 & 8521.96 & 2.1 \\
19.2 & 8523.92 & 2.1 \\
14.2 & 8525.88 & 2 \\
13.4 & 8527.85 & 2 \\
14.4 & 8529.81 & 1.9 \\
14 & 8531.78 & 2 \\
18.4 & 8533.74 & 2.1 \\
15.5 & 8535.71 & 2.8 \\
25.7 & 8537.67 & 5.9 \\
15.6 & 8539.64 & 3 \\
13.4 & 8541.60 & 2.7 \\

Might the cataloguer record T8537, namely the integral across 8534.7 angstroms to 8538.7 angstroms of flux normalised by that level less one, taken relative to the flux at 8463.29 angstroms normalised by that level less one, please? -10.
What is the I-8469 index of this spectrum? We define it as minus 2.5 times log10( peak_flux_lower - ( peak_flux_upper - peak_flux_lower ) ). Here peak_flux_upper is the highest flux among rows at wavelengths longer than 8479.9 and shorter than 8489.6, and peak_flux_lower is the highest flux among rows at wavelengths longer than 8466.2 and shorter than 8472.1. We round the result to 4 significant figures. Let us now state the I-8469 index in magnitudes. -2.768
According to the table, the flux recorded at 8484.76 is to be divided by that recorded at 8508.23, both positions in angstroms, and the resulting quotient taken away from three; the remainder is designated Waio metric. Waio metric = 1.67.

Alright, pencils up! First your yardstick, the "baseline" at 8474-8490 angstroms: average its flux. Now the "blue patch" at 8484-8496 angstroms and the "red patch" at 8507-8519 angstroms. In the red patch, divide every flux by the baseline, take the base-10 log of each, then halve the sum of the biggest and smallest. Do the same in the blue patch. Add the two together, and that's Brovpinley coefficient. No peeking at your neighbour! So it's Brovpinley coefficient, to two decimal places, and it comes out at -0.11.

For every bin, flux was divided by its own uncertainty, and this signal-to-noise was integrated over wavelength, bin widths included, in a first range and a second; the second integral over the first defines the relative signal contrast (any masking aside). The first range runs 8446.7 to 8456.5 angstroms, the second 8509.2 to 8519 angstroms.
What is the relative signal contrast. 1.4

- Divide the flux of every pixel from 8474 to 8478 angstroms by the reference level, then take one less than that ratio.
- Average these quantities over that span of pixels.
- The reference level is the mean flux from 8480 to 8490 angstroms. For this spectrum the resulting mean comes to 0.10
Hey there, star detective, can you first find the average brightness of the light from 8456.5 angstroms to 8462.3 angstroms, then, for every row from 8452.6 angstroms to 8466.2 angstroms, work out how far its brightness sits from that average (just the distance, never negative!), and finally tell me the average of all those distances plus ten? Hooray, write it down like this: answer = 12.6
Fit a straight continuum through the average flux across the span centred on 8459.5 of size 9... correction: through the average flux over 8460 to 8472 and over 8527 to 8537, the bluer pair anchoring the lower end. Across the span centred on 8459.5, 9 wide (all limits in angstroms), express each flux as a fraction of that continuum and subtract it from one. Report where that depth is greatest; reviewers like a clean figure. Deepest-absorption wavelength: 8455.50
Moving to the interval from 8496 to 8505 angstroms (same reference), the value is 8504.32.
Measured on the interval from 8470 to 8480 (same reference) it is 8473.04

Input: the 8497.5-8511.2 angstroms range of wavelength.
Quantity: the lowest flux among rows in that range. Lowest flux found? 12.7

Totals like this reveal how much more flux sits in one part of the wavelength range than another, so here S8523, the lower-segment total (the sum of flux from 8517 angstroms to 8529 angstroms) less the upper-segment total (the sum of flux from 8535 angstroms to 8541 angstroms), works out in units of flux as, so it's 36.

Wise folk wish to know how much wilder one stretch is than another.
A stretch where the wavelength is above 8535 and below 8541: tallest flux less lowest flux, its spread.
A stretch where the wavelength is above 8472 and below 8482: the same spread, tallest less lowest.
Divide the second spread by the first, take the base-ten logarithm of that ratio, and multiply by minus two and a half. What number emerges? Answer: 0.4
